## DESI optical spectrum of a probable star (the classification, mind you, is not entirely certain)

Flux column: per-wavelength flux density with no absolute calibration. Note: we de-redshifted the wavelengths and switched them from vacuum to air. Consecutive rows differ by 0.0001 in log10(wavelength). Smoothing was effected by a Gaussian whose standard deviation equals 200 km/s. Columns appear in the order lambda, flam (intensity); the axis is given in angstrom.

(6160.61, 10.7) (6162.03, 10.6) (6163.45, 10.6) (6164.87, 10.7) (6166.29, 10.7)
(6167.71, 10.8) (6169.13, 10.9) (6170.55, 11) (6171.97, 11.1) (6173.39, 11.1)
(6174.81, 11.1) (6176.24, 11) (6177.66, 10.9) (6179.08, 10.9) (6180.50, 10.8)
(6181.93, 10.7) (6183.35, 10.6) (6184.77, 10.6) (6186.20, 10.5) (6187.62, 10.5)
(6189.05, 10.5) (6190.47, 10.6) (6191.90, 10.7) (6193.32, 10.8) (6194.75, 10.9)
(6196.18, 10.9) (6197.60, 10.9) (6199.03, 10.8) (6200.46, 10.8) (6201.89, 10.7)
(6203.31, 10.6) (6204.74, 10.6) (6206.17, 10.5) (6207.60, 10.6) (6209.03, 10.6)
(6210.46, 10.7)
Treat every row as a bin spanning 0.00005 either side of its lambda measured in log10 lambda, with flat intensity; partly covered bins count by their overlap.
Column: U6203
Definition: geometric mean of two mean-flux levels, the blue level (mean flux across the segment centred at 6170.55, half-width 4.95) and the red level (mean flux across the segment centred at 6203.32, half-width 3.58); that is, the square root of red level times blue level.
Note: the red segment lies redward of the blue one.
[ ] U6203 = 10.8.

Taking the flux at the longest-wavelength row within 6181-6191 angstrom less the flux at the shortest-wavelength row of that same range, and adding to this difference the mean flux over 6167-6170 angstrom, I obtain 10.8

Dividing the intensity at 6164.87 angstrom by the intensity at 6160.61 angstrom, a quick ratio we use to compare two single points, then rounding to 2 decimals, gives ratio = 1.00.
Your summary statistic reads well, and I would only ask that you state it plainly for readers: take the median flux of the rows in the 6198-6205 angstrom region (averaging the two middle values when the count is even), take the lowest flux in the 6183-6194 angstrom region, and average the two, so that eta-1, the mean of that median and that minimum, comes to 10.6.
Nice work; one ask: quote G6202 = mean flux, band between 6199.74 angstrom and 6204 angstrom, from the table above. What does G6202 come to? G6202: 10.7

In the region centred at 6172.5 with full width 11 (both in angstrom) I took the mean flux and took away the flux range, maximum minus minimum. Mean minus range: 10.7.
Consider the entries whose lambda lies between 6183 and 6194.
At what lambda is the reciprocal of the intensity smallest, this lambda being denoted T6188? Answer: 6193.32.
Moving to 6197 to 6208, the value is 6197.60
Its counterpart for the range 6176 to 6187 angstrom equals 6176.24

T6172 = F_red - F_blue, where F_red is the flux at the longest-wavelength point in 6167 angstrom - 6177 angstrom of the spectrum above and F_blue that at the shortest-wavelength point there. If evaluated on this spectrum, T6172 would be 0.20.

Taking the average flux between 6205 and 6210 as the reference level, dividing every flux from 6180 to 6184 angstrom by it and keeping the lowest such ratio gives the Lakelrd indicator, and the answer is 1.00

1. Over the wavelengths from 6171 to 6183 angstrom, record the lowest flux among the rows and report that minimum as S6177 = 10.7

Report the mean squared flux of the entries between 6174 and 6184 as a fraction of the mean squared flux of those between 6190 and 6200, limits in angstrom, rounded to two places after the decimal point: 1.01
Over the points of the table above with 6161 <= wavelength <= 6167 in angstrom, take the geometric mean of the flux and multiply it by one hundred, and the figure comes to 1065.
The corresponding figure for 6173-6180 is 1100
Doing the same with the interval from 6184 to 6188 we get 1053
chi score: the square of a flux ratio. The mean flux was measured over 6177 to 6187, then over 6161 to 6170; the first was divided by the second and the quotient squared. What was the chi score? 1.00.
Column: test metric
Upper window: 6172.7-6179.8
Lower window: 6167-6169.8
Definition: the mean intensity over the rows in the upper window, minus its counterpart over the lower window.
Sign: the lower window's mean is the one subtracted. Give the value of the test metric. 0.15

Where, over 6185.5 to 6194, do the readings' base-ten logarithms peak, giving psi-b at 6193.32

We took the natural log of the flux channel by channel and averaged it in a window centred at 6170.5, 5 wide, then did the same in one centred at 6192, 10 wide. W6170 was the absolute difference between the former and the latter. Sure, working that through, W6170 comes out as 0.028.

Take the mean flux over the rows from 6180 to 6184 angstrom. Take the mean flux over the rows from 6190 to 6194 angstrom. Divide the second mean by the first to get 1.00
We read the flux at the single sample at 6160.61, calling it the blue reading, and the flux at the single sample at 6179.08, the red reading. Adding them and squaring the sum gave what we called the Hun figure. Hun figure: 467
